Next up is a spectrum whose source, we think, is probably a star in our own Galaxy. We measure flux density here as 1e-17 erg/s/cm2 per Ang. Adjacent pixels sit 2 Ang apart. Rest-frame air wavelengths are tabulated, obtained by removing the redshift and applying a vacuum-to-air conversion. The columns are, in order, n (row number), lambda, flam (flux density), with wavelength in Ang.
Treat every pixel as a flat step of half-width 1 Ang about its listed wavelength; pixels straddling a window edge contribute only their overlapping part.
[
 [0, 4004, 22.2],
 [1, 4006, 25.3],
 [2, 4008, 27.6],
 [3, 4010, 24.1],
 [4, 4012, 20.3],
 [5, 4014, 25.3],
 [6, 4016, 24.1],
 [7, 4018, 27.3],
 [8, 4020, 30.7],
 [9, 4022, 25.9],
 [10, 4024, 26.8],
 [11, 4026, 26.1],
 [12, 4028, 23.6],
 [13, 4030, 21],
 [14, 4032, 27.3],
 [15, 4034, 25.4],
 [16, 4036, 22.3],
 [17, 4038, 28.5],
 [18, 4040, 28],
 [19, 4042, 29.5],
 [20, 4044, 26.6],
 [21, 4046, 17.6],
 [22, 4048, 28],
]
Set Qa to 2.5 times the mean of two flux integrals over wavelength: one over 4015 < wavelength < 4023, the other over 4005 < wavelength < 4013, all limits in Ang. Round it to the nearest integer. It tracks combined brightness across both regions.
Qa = 513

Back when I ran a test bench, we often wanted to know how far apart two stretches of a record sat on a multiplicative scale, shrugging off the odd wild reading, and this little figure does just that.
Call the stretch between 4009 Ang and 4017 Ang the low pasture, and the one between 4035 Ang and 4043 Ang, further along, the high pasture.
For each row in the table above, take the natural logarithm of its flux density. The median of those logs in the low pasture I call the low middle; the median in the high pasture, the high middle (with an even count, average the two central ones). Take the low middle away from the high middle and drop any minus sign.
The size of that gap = 0.159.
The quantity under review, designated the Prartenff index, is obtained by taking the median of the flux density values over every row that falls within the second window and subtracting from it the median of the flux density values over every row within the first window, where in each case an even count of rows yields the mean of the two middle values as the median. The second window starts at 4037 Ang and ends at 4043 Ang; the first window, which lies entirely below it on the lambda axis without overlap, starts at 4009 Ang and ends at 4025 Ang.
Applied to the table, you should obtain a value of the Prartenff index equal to 2.9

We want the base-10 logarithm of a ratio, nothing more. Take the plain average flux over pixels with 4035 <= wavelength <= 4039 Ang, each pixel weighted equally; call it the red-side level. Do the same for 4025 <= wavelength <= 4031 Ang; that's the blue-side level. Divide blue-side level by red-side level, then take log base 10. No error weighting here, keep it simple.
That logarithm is -0.033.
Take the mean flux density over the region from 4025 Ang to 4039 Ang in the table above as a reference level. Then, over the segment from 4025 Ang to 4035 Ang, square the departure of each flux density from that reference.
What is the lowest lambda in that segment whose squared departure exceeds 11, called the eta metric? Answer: 4030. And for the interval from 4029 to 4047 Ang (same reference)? 4030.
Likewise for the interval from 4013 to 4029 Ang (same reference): 4020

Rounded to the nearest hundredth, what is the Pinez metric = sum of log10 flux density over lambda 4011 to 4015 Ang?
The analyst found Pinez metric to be 2.71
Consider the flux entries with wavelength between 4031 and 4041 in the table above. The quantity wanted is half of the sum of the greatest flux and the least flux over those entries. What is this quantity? 25.4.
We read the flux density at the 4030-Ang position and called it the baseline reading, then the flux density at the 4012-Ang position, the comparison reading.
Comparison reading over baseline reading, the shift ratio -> 0.97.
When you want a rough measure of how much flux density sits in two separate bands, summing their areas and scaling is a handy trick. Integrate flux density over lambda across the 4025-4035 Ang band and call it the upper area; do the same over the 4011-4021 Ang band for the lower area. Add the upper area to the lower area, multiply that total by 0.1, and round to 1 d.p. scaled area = 50.2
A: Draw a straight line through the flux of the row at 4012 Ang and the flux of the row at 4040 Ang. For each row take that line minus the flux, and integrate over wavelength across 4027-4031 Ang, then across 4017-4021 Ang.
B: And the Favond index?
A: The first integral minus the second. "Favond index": 38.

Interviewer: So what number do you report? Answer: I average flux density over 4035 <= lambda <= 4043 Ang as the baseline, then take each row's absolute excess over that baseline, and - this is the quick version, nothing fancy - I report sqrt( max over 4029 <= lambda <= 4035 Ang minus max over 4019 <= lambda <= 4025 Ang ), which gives 1.57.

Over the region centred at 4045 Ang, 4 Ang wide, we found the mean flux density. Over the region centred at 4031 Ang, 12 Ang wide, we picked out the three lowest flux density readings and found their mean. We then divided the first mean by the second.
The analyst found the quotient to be 0.99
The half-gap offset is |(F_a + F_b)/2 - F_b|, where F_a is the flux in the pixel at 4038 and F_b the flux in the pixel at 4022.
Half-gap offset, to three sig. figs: 1.30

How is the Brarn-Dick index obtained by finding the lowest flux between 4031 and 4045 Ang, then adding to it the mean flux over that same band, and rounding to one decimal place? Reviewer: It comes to 49.1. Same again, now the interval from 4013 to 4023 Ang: 50.8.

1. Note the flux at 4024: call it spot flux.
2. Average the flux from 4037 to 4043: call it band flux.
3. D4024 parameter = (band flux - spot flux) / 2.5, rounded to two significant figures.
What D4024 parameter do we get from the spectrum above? 0.75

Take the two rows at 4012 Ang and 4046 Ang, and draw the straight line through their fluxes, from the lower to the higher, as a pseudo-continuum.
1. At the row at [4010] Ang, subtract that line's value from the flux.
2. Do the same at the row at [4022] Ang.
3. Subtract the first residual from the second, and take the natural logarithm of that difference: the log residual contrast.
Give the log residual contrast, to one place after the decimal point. 1.0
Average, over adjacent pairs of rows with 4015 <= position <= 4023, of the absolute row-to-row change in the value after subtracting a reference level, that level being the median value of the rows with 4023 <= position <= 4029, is 3.8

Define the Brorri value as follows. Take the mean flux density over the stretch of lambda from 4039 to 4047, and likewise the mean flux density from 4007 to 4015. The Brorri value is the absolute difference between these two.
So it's 1.1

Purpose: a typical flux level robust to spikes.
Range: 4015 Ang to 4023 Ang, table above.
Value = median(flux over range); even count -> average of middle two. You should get 26.6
